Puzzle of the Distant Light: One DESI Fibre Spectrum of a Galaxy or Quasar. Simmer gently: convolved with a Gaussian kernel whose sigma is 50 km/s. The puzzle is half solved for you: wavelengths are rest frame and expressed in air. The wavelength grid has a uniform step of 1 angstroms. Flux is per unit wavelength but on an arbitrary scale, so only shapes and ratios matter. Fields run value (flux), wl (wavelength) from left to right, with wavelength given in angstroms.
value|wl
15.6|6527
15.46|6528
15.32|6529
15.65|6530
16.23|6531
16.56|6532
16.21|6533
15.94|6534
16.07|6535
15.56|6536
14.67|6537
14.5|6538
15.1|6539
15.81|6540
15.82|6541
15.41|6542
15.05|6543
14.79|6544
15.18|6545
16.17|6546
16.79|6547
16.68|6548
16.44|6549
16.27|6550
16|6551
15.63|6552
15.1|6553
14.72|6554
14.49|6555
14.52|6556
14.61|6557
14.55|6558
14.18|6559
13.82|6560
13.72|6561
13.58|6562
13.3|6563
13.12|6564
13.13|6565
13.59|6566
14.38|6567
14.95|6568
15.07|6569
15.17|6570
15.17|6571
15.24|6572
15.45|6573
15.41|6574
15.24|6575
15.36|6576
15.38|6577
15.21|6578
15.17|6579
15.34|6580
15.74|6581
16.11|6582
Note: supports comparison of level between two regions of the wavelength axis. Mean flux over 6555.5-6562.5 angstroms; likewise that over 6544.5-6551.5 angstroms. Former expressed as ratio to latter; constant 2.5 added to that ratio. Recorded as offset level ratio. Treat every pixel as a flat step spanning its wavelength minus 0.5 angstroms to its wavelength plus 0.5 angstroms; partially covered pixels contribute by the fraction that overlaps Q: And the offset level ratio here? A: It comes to 3.37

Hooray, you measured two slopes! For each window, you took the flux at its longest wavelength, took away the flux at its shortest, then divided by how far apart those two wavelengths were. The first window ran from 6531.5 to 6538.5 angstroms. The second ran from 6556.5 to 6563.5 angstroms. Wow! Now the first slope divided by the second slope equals 1.6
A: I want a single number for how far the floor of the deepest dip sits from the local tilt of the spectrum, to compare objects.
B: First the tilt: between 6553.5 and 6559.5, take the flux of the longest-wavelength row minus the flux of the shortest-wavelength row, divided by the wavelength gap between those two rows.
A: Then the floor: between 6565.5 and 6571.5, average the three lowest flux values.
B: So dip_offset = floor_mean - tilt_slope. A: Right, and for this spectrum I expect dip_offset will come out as 14.4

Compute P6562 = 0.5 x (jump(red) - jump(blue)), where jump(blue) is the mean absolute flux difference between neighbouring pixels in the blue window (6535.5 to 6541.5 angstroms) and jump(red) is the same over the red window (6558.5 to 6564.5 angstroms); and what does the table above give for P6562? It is -0.13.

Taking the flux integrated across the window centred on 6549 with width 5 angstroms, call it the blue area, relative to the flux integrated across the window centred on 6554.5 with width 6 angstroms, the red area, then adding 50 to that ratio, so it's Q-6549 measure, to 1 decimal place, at 50.9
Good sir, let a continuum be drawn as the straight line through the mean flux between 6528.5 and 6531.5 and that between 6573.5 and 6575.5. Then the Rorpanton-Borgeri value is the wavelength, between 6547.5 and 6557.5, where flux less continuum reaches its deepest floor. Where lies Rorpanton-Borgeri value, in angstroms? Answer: 6555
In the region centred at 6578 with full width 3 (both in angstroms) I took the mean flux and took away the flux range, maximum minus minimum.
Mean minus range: 15.0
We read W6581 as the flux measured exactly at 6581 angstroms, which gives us 15.74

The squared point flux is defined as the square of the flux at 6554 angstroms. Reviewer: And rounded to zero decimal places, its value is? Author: 217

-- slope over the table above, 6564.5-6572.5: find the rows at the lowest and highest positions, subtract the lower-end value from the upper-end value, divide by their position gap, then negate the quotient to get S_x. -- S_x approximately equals -0.3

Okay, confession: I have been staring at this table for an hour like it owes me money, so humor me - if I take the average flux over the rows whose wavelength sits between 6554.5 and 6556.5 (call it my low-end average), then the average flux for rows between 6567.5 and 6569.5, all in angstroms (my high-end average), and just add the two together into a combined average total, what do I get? 29.5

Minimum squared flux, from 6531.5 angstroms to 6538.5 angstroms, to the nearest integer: 210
